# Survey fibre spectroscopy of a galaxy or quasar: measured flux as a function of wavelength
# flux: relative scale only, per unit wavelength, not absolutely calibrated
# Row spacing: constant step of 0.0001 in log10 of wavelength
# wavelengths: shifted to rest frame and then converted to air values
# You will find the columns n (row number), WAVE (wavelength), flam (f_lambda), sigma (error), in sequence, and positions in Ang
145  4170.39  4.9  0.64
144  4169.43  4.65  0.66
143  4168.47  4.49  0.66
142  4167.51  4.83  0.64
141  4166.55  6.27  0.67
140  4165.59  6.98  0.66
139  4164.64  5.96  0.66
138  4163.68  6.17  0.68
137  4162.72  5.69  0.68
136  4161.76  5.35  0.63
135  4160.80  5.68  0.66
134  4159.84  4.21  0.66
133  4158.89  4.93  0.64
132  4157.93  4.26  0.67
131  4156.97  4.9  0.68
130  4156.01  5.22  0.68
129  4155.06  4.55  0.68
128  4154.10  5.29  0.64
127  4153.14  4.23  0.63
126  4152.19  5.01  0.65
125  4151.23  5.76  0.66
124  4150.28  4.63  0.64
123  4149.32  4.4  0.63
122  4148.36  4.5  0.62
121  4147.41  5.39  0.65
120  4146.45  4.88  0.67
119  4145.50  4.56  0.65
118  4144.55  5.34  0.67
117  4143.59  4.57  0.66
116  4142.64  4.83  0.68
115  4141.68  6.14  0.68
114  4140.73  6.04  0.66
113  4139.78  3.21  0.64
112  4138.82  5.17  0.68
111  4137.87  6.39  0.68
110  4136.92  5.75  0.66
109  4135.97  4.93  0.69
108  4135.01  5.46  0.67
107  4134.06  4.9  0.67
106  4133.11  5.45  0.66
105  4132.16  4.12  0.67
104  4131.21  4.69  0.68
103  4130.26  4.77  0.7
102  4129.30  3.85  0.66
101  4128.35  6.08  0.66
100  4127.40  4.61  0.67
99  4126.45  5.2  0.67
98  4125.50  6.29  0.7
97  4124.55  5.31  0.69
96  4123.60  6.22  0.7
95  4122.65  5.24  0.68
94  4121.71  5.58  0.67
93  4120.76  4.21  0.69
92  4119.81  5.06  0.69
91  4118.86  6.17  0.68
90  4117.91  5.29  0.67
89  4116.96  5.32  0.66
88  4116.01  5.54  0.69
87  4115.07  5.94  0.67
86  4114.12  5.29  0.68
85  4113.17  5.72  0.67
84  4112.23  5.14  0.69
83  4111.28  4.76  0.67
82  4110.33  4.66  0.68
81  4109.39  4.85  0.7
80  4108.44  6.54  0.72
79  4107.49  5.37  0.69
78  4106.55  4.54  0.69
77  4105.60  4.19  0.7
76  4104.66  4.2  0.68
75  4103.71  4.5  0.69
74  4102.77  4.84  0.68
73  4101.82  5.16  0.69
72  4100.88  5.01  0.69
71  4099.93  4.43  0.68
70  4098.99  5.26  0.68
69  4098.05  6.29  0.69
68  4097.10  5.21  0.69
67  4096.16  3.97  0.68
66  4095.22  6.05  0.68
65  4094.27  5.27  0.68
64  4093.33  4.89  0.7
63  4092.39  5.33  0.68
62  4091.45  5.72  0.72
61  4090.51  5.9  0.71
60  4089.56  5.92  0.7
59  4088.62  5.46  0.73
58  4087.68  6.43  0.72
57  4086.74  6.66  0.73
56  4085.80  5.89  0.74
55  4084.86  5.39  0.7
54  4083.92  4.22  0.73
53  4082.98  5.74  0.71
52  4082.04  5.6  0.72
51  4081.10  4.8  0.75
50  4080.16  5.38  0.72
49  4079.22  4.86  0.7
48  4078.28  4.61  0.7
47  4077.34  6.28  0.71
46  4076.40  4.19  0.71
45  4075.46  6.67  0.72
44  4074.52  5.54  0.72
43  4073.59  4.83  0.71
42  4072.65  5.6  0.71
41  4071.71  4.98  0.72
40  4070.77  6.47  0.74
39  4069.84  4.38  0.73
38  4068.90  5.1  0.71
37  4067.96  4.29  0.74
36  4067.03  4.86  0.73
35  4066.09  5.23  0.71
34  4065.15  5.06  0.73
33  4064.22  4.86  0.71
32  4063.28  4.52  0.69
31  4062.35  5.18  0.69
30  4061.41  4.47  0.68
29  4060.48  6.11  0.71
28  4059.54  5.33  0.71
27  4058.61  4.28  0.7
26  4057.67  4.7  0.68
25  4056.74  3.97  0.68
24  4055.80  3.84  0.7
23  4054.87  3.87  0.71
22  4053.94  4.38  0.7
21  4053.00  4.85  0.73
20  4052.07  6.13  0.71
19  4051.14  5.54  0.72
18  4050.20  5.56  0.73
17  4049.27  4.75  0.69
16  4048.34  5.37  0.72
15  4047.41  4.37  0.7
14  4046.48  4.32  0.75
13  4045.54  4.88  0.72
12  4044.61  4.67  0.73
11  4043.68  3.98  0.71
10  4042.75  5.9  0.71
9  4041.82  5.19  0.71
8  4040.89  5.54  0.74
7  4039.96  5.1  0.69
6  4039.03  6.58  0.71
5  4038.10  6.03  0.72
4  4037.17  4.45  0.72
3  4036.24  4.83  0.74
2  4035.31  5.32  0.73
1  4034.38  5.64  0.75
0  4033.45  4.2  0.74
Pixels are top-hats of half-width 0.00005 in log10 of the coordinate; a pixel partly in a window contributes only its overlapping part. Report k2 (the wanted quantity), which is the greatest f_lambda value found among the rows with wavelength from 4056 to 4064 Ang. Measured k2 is 6.11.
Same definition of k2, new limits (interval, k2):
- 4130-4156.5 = 6.39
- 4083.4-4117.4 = 6.66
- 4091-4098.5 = 6.29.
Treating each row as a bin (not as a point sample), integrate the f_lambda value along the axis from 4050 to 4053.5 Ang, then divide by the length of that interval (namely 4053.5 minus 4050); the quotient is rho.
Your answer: 5.5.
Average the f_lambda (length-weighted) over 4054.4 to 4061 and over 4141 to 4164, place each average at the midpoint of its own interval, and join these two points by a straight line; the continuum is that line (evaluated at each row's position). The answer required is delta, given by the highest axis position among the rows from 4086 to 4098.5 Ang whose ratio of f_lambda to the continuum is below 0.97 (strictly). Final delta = 4096.16 Ang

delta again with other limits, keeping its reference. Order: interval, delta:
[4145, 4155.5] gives 4155.06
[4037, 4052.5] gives 4047.41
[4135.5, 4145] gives 4143.59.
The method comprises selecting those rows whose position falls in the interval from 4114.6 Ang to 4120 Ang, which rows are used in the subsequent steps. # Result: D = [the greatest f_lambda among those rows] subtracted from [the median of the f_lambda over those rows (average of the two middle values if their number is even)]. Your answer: -0.74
